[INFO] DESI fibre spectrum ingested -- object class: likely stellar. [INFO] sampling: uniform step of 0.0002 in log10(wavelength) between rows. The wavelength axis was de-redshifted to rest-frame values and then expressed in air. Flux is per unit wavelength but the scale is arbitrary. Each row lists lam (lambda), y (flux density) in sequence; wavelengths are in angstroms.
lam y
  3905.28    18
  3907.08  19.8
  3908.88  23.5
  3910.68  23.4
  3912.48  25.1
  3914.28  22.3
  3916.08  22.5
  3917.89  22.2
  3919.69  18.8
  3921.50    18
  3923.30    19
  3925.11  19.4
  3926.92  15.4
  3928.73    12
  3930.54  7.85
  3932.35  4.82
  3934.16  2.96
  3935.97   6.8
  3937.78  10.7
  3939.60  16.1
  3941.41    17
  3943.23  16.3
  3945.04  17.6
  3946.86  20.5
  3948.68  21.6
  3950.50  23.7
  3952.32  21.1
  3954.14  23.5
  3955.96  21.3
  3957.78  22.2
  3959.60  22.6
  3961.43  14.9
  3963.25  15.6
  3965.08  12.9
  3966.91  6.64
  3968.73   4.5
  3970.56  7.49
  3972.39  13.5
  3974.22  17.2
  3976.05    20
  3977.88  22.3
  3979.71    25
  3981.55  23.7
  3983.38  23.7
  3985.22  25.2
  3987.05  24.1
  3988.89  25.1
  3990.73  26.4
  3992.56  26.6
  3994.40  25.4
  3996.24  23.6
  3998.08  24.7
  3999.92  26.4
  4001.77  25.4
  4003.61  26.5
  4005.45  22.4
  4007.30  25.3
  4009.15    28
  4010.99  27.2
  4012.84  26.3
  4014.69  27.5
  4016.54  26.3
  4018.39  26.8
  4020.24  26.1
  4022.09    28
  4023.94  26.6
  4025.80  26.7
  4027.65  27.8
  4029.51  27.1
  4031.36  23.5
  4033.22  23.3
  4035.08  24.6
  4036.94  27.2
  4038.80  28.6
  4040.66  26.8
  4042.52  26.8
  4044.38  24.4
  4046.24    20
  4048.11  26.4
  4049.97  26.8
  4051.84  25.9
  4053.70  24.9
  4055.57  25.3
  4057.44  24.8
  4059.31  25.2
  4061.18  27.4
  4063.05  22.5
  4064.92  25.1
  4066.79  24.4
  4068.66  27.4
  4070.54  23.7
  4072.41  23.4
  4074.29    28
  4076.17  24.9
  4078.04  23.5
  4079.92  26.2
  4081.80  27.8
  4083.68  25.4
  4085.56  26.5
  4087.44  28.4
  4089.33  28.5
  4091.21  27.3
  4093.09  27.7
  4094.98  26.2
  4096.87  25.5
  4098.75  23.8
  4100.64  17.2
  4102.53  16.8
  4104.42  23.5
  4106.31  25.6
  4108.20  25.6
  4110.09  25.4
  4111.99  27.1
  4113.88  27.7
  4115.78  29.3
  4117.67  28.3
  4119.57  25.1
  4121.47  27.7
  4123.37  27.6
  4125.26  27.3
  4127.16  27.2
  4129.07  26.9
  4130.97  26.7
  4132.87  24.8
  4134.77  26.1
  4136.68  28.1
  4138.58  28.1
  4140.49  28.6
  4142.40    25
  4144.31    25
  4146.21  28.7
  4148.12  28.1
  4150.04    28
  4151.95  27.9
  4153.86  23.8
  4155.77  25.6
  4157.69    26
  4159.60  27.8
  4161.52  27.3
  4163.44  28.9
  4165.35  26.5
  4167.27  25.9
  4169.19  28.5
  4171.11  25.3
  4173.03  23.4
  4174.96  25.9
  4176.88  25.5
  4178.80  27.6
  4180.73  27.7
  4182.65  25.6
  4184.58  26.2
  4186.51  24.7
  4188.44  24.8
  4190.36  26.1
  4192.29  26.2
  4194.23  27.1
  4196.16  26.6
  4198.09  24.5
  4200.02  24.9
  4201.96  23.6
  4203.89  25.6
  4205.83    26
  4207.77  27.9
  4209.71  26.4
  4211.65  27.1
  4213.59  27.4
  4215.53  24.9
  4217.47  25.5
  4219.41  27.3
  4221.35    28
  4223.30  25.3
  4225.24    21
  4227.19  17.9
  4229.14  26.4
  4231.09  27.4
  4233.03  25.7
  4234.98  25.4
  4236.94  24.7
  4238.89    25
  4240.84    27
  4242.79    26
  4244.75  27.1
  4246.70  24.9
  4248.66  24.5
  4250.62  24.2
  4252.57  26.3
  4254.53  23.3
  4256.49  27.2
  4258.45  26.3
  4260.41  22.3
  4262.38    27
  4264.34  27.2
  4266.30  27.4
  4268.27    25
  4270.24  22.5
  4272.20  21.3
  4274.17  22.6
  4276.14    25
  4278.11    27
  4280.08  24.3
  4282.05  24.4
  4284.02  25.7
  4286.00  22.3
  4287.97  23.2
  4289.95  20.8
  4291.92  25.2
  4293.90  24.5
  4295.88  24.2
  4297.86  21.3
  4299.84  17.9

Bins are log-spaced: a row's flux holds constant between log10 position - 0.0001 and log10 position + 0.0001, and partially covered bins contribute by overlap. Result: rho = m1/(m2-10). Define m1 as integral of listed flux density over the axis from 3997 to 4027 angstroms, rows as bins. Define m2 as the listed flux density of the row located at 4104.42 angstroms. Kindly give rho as 58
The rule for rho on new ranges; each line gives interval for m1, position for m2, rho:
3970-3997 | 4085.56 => 36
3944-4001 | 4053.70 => 78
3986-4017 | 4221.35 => 44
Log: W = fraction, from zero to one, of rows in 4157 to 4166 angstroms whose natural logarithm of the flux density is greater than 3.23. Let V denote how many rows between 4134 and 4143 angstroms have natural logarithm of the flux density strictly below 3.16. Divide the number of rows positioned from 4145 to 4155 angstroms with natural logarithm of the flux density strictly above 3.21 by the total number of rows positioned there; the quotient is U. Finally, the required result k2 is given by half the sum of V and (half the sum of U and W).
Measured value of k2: 0.45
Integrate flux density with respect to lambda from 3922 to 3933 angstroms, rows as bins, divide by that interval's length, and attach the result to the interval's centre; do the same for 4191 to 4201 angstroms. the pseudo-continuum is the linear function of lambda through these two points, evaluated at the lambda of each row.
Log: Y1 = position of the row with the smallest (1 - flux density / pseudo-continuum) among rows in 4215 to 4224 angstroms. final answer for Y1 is 4221.35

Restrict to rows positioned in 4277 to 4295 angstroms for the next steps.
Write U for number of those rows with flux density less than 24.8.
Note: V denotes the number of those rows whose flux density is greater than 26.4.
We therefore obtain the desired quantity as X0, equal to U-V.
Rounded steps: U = 6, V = 1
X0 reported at 5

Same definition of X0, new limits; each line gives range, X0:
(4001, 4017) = -3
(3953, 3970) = 9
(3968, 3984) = 8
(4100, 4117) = 0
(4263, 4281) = 1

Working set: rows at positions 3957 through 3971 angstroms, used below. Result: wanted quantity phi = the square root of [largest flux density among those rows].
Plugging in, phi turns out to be 4.75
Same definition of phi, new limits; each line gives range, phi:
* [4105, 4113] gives 5.21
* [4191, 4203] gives 5.21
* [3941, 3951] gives 4.87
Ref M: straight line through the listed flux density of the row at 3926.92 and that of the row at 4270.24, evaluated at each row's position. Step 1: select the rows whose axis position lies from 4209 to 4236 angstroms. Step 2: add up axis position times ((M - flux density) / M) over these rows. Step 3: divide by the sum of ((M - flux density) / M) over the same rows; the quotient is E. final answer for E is 4220.6 angstroms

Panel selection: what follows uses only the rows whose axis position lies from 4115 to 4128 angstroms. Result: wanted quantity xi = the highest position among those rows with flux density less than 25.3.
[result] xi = 4119.57 angstroms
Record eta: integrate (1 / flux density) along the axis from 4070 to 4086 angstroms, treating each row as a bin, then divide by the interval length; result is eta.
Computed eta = 0.0394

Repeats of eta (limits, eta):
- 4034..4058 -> 0.0394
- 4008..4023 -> 0.0371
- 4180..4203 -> 0.0391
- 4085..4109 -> 0.0415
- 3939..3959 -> 0.0505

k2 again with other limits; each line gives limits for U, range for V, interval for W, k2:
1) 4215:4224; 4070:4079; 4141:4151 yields 1.40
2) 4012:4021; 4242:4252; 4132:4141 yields 0.45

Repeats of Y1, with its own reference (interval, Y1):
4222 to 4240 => 4231.09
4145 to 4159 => 4146.21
